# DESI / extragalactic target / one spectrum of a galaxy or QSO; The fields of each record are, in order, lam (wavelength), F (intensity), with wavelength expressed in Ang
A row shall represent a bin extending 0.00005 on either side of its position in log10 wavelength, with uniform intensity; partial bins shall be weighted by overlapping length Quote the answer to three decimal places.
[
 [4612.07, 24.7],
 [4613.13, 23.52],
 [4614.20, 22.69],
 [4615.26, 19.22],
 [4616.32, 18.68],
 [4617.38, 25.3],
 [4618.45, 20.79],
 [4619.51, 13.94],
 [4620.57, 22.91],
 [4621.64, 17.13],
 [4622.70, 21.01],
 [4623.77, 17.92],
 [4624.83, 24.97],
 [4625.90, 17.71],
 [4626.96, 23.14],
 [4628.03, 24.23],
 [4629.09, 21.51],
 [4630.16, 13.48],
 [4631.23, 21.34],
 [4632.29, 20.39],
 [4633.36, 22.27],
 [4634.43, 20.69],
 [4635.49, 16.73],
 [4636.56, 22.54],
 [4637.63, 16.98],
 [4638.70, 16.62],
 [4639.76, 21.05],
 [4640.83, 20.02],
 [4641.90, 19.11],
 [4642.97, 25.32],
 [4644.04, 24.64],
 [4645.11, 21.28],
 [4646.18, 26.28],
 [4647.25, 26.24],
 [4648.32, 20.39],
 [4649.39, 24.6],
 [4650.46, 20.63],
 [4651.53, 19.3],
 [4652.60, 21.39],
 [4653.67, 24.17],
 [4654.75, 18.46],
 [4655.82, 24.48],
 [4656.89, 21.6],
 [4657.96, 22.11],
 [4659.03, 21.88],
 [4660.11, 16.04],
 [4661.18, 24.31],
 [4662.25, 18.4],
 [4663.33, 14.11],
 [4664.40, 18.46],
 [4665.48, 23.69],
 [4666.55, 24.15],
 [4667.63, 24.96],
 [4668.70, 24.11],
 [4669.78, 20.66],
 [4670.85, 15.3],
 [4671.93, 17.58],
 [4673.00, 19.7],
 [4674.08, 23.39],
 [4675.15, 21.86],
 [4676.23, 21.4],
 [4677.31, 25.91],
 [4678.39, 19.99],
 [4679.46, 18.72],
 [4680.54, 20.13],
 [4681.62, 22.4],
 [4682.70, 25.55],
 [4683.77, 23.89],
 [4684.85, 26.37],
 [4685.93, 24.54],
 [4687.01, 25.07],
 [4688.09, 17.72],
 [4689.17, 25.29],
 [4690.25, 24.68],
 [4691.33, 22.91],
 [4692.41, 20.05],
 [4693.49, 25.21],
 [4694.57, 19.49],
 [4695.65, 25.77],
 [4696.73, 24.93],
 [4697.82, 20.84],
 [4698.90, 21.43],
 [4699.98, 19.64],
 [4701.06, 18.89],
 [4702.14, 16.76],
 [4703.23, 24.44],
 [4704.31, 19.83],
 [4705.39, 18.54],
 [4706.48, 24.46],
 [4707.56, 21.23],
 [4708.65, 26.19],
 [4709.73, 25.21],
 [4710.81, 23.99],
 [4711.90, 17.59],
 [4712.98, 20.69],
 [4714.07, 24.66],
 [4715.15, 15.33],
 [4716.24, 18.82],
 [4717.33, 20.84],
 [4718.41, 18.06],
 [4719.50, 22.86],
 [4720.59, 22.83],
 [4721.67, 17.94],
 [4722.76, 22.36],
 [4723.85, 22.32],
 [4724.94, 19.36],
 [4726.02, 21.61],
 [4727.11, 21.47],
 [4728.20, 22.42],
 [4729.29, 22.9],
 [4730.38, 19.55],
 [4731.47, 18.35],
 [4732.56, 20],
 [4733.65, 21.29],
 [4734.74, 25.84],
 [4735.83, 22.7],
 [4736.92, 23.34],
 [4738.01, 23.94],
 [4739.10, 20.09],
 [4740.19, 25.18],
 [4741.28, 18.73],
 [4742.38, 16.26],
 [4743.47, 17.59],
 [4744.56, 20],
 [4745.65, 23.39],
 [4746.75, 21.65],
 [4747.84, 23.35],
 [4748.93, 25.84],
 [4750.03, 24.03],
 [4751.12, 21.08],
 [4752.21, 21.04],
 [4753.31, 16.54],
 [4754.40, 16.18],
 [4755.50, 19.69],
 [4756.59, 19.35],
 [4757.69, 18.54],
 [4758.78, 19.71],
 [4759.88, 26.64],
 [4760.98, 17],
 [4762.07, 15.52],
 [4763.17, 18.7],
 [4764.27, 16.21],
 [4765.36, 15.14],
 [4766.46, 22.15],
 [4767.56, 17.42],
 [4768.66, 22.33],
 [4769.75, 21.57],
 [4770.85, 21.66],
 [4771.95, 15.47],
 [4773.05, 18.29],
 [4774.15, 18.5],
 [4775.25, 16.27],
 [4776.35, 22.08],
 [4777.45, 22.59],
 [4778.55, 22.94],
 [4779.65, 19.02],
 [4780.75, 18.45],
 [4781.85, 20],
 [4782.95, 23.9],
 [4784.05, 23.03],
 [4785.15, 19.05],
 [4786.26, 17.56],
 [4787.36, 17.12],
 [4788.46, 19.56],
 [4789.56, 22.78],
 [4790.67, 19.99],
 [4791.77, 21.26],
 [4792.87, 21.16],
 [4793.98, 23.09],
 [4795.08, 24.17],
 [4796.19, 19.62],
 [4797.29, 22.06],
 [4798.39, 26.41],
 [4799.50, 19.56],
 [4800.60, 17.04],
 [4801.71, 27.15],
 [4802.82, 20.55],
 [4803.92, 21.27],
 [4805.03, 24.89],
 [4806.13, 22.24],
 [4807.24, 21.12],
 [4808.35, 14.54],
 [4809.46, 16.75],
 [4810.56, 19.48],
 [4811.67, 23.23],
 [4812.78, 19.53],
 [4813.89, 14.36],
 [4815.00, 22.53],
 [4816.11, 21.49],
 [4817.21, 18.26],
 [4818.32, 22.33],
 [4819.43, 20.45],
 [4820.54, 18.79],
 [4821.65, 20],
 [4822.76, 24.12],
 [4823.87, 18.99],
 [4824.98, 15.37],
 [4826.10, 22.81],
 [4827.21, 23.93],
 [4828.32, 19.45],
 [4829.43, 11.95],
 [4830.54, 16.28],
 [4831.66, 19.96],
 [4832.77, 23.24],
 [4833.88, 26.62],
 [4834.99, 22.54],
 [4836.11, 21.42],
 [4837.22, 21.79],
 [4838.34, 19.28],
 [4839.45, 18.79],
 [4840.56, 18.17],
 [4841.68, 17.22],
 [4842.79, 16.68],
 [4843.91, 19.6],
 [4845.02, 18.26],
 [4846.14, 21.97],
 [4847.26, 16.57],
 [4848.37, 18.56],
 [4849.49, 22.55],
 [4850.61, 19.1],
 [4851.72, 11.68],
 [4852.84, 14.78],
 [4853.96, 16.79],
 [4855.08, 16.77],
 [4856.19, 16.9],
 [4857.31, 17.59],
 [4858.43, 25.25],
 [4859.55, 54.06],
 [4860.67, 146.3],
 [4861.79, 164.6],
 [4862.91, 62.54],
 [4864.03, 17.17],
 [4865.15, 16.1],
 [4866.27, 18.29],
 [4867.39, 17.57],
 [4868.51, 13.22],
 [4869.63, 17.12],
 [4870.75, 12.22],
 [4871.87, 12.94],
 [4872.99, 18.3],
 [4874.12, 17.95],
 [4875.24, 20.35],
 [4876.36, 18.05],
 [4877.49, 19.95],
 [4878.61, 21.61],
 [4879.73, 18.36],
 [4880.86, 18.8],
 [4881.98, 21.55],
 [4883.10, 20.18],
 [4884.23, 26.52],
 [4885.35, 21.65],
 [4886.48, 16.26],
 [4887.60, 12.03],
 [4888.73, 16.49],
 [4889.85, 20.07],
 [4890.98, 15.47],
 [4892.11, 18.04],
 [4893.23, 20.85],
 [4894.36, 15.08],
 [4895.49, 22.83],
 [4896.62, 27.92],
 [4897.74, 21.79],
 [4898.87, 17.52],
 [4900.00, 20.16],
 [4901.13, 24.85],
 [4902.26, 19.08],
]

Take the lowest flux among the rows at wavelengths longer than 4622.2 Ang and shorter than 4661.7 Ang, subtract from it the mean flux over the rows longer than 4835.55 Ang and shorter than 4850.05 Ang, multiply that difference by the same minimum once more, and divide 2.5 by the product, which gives -0.032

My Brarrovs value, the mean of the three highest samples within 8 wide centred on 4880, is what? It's 21.1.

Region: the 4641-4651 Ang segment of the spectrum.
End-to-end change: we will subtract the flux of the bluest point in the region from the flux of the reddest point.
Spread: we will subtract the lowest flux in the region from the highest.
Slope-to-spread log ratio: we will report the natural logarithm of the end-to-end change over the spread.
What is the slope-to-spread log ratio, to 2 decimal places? -1.55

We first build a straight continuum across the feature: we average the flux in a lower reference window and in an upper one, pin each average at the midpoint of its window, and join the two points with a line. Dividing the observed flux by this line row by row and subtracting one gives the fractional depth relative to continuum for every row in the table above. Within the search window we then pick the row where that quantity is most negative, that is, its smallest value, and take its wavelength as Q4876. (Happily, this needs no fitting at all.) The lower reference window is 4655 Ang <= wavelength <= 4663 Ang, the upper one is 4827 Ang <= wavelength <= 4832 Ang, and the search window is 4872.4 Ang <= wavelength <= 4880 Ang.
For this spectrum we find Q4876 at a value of 4874.12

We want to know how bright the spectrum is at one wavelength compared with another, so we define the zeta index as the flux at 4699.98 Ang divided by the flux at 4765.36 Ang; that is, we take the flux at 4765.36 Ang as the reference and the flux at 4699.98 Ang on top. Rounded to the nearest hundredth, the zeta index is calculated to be 1.30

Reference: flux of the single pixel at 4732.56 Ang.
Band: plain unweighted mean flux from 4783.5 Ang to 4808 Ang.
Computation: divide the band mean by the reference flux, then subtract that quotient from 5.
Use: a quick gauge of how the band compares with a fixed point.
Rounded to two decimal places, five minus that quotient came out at 3.93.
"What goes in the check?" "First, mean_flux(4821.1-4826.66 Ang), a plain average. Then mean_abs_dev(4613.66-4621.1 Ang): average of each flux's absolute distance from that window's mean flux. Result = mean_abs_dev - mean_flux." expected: -17.5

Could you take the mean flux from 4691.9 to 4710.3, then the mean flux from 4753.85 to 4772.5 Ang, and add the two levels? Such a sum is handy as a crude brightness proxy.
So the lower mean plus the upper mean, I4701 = 41.0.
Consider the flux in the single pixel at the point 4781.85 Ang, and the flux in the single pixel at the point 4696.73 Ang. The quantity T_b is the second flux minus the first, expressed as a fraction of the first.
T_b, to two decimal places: 0.25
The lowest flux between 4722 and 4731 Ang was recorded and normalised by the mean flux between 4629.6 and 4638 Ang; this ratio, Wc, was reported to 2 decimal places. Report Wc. 1.00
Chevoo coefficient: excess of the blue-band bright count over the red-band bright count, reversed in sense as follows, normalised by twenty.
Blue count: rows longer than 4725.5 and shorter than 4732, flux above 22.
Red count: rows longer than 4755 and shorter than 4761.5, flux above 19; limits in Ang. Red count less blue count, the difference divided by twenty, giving 0.10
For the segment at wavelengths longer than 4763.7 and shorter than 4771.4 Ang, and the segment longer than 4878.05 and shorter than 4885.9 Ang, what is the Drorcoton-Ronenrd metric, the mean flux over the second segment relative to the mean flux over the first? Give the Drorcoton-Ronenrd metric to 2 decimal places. 1.09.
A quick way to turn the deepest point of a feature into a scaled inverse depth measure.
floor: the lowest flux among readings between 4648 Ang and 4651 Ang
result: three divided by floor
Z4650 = 0.147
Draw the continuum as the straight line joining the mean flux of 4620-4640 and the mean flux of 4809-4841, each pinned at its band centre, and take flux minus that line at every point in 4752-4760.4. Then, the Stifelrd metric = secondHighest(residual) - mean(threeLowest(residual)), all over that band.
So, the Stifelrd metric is 4.0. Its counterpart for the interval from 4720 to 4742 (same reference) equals 6.8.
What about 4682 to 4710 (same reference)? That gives 8.5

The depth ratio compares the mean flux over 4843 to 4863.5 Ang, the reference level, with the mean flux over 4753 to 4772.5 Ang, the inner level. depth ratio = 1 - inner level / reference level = 0.50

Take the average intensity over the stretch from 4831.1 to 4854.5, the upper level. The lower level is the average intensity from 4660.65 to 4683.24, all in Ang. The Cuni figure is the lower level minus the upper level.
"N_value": 1.9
